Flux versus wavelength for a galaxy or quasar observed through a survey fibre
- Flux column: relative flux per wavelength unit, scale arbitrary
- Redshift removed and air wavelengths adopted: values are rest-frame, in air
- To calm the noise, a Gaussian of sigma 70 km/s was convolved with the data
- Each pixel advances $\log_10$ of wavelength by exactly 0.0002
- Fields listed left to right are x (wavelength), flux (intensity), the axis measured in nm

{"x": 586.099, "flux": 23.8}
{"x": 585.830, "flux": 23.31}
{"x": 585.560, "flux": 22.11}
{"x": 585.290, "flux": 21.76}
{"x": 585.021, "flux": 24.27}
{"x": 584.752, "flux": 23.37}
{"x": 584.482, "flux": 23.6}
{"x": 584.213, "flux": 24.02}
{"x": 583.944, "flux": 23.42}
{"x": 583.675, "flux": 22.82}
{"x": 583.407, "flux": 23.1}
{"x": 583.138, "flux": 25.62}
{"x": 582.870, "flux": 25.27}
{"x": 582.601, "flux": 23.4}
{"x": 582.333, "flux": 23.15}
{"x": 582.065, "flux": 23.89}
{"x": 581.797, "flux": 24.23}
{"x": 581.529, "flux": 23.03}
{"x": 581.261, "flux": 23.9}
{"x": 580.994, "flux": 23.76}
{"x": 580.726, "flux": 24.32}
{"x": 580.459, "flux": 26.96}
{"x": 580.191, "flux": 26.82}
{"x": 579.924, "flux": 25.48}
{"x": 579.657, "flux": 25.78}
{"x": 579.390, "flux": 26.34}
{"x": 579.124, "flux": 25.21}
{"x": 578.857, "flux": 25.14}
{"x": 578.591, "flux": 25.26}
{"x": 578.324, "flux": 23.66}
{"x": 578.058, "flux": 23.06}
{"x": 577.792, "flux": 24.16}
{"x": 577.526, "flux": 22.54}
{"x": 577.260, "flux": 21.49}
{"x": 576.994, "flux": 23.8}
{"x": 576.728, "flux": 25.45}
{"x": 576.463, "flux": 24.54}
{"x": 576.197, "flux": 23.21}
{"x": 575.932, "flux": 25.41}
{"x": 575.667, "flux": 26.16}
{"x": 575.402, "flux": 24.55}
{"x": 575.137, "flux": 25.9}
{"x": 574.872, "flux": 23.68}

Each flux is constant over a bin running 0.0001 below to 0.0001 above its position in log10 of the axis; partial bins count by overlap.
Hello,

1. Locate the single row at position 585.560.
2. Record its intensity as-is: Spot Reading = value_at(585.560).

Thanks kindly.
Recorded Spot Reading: 22.11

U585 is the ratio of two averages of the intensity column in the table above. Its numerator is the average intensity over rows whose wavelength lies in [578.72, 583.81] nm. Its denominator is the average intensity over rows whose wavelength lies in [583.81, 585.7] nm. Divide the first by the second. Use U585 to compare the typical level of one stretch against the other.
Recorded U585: 1.06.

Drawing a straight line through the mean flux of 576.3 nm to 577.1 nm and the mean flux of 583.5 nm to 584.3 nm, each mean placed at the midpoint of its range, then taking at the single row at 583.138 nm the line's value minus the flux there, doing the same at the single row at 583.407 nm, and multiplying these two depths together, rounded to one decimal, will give -0.8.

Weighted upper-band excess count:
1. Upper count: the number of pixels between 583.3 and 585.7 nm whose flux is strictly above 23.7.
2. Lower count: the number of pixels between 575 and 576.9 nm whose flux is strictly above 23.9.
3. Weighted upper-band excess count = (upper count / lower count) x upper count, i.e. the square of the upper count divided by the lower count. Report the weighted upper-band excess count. 0.7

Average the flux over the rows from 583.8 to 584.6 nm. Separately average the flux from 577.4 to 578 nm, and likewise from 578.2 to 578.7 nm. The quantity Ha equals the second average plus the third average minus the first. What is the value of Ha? 24.1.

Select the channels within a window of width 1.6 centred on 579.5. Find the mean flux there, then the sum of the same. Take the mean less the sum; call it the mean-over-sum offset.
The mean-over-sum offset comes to -129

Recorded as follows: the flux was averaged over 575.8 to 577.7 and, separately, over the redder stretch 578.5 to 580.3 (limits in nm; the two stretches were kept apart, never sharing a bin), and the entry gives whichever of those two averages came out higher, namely 25.7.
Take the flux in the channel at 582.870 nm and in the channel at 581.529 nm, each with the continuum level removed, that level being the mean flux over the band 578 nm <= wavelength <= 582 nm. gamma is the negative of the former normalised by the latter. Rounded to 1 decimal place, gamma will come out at 0.2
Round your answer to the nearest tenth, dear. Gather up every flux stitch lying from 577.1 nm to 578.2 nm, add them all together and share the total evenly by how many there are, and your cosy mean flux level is 22.8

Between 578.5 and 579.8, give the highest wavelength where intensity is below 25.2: 578.857 nm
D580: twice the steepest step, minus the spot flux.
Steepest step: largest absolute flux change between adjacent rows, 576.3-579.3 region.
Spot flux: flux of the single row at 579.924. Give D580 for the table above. -20.9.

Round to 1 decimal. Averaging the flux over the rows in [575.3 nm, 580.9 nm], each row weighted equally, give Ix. 24.7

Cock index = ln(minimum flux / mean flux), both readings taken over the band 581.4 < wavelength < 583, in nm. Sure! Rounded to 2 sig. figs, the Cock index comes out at -0.034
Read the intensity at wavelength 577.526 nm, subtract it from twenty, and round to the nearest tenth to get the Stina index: -2.5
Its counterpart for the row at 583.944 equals -3.4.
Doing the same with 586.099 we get -3.8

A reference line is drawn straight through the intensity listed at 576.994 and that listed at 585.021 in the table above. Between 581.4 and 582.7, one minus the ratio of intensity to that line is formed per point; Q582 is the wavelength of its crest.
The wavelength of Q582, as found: 581.529 nm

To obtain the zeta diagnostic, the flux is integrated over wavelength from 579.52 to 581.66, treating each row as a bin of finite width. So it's 53.5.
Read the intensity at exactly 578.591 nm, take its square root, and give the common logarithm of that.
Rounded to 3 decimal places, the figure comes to 0.701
